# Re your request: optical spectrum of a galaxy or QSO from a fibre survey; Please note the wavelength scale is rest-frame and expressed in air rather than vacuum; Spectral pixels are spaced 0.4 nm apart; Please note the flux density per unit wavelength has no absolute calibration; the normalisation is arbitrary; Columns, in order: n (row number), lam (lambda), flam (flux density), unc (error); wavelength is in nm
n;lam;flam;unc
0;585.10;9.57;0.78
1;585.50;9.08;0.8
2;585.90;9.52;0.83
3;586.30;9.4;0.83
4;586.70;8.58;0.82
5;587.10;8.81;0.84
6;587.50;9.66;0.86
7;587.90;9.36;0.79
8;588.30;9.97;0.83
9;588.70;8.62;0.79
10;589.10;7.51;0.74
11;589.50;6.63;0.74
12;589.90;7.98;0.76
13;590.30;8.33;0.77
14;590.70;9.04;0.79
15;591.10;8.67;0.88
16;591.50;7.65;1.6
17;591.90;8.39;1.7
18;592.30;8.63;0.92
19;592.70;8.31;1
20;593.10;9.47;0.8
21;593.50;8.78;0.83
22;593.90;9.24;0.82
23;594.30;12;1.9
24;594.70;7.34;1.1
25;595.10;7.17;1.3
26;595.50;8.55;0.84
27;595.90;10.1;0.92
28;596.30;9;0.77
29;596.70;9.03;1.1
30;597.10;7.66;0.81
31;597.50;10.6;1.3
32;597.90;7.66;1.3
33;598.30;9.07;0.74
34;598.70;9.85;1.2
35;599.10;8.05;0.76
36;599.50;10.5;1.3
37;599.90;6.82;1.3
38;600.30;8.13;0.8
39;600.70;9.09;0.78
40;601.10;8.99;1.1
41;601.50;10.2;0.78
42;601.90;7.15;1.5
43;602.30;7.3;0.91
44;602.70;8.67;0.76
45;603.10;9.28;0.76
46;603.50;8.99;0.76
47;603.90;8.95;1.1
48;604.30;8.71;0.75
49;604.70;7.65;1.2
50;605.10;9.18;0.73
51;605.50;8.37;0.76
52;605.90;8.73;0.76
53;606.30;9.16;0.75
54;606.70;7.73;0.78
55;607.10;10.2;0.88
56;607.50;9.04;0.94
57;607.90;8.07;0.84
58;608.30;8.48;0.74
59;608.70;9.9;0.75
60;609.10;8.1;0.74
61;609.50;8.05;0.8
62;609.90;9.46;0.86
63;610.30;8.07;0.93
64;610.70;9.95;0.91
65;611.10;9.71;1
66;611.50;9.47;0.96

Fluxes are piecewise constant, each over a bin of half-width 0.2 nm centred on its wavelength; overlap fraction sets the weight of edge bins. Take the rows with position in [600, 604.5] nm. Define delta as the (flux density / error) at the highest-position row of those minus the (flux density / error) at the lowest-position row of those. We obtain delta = 1.5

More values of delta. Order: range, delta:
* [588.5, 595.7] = -0.7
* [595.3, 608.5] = 1.3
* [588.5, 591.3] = -1.1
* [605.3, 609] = 2.2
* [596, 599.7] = -3.6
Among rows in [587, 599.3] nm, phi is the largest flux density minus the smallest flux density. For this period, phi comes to 5.4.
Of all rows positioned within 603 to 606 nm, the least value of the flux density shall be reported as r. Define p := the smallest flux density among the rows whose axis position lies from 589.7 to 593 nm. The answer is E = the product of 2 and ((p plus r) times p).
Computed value 234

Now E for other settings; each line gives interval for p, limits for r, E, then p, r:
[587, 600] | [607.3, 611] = 195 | 6.63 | 8.05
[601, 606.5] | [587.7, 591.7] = 197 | 7.15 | 6.63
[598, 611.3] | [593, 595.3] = 191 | 6.82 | 7.17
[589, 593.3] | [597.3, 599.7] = 189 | 6.63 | 7.66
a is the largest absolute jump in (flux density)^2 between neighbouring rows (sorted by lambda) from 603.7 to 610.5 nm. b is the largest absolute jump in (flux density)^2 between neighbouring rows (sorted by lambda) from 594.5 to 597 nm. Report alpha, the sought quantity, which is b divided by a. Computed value 0.7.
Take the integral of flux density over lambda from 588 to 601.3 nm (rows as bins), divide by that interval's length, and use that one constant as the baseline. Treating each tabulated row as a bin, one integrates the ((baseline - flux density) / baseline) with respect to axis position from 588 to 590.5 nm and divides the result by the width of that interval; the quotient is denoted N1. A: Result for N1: 0.055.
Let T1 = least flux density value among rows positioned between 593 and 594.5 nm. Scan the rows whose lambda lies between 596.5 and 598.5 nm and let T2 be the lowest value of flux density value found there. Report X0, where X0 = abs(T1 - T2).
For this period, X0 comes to 1.1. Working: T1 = 8.78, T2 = 7.66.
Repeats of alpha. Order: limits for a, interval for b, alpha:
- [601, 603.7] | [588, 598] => 1.7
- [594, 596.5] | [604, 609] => 0.5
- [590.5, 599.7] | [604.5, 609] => 0.5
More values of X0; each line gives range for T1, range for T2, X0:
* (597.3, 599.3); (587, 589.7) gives 1.0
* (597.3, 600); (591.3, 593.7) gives 0.8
